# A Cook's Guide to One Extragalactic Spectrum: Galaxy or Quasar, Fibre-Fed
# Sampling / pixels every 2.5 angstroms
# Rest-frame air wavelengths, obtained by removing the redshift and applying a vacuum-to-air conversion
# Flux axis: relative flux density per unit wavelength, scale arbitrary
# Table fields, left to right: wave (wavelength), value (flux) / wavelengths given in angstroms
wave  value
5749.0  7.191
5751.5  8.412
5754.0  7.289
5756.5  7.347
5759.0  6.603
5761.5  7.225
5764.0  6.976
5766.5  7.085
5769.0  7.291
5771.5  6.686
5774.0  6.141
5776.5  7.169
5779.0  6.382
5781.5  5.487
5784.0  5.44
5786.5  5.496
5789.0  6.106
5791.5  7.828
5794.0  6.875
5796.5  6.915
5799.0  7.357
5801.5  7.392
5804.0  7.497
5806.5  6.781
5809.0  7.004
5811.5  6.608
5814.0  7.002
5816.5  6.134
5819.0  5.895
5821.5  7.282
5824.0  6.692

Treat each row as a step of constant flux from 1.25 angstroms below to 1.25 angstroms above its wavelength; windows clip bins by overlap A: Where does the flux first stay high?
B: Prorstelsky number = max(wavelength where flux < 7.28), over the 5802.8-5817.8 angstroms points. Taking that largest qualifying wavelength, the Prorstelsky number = 5816.5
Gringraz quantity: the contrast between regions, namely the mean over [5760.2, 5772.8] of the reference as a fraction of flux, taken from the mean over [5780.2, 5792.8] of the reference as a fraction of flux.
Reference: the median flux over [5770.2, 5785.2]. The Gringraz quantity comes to 0.16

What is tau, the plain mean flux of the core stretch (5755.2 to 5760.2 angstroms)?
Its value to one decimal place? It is 7.0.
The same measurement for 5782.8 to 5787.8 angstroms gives 5.5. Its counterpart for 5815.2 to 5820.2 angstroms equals 6.0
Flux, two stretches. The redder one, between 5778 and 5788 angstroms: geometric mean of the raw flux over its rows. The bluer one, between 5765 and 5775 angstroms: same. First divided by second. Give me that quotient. 0.84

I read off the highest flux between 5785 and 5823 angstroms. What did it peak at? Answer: 7.828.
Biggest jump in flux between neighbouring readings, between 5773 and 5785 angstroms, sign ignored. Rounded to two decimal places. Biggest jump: 1.03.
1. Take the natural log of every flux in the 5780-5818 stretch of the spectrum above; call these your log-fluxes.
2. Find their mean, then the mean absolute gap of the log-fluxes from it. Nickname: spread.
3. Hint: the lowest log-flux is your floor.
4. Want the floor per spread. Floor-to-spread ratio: 17.5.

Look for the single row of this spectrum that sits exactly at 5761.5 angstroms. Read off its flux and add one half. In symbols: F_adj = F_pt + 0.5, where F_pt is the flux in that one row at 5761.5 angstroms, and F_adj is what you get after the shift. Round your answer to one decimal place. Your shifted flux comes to 7.7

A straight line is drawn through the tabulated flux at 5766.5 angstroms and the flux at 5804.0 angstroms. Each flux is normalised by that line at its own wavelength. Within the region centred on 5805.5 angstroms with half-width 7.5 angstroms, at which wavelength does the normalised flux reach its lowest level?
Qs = 5811.5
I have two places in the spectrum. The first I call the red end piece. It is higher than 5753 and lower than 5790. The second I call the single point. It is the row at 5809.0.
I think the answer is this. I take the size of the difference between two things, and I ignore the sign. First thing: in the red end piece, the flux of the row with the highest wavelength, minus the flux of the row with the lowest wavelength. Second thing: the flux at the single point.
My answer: 8.2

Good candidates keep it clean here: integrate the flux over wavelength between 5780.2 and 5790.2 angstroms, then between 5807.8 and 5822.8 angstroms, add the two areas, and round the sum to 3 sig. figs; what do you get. 156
